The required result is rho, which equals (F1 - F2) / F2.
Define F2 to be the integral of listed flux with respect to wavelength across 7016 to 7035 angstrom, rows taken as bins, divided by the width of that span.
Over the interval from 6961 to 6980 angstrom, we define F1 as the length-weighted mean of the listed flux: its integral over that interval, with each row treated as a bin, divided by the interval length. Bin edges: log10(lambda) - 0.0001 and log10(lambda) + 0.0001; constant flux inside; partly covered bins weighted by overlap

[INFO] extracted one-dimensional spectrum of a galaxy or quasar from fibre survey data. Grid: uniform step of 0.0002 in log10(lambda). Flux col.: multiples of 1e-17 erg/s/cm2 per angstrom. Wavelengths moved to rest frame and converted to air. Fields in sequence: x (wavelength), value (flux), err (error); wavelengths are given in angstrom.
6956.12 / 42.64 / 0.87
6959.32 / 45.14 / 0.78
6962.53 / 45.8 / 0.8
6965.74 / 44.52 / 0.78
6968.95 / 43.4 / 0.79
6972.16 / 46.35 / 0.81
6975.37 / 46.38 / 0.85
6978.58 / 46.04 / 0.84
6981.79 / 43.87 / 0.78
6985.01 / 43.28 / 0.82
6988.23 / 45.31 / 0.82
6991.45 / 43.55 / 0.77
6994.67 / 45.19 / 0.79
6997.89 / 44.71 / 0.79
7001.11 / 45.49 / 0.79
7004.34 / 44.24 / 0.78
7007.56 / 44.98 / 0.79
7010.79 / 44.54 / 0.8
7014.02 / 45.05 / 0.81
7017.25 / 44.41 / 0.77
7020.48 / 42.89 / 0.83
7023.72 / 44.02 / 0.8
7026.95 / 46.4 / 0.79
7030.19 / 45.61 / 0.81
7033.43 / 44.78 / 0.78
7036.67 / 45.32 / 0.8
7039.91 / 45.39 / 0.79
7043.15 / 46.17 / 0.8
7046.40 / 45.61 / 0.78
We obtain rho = 0.016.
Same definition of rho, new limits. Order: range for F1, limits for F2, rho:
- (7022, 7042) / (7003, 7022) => 0.020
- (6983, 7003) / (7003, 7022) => 0.004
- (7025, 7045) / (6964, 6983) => 0.010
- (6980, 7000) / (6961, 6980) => -0.023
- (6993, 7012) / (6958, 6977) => -0.009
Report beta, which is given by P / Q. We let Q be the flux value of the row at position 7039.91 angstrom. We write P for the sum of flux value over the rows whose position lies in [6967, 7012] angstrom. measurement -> 13.82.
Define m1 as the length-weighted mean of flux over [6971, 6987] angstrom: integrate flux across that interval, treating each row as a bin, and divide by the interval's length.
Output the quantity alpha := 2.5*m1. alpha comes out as 113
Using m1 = 45.2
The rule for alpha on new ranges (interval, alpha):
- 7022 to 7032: 113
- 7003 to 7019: 112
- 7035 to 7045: 114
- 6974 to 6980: 116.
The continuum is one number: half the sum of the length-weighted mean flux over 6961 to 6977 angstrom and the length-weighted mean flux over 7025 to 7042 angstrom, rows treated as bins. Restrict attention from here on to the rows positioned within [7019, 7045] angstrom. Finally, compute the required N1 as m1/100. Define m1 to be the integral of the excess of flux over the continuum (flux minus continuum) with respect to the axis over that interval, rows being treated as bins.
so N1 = -0.08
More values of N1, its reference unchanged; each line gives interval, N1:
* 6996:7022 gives -0.22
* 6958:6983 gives -0.05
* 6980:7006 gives -0.24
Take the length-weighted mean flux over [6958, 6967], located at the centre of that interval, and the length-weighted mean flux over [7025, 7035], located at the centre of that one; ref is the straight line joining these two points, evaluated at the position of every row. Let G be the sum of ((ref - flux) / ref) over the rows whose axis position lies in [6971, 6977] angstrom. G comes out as -0.051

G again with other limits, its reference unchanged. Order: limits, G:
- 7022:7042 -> 0.040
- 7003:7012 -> 0.055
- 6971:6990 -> 0.006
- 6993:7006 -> 0.040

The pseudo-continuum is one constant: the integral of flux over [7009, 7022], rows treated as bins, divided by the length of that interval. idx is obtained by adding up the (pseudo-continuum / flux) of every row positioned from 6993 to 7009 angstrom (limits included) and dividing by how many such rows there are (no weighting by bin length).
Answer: 0.985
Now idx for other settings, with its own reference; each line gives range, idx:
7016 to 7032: 0.991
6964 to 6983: 0.982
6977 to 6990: 0.992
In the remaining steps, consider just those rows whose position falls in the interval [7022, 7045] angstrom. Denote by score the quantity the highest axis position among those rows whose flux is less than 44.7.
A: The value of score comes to 7023.72 angstrom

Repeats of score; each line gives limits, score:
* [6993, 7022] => 7020.48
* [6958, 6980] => 6968.95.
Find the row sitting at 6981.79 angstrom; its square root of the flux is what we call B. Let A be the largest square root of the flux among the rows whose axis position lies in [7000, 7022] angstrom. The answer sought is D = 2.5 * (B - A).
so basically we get -0.3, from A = 6.74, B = 6.62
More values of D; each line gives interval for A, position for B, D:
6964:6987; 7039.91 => -0.2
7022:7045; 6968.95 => -0.6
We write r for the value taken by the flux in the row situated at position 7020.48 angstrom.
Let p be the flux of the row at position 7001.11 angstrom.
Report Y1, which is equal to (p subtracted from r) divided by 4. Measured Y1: -0.65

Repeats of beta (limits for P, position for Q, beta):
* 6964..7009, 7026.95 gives 13.52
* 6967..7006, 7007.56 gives 11.96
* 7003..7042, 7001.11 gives 11.82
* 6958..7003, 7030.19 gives 13.79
